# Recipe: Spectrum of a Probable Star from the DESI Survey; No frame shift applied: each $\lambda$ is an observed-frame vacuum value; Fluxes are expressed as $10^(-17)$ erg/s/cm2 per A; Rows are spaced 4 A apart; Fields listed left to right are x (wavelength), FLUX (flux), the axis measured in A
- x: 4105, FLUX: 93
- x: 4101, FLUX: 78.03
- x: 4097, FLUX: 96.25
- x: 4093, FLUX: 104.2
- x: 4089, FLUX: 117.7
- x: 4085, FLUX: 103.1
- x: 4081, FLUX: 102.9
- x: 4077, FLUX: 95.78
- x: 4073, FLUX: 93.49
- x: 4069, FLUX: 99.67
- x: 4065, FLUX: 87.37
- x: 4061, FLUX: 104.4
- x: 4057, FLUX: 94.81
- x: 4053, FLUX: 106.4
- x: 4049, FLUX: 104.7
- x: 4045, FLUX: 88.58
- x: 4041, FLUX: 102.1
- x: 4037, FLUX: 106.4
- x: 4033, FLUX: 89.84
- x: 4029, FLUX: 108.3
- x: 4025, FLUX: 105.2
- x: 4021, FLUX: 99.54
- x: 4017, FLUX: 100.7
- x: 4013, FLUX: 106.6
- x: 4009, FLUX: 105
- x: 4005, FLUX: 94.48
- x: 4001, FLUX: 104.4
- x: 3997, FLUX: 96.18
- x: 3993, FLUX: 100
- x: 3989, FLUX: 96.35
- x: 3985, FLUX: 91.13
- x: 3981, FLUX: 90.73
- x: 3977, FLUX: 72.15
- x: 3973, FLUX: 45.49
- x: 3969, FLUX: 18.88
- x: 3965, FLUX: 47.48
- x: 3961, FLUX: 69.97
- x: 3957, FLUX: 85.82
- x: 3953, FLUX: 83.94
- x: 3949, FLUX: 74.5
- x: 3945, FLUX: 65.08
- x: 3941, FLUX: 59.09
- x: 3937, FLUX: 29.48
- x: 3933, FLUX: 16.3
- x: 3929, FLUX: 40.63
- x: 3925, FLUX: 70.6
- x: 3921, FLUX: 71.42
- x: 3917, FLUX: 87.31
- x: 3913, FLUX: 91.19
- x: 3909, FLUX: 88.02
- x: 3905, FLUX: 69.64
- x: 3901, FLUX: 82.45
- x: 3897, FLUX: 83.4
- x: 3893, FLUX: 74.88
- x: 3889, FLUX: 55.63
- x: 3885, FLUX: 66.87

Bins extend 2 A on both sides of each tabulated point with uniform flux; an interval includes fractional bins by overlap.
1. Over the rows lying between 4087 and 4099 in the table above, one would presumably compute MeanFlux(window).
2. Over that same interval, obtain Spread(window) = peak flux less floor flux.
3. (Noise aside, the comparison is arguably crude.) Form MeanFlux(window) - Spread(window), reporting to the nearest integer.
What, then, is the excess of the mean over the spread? 85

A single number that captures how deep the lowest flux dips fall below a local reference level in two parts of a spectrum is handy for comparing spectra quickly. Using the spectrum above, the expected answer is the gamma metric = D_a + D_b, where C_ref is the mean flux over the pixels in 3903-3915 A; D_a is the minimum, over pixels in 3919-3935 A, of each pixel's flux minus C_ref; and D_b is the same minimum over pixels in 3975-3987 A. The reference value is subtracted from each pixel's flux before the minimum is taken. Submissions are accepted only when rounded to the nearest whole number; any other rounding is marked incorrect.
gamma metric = -77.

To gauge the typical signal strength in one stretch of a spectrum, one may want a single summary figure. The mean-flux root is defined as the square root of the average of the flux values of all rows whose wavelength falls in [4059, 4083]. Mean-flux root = 9.9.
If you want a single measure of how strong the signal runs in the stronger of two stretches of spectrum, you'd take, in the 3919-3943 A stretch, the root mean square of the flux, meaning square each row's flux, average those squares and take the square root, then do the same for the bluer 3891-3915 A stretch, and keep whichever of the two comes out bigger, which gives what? 82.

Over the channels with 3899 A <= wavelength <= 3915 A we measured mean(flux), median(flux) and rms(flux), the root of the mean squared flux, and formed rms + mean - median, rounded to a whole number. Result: 81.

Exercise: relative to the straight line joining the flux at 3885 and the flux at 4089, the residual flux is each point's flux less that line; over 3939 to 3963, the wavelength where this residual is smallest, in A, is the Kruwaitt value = 3941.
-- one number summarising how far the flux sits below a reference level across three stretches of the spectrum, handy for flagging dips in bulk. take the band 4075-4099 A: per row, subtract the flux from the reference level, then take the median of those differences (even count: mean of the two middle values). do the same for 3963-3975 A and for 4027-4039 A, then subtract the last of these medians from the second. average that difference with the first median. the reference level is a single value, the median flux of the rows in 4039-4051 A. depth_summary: 30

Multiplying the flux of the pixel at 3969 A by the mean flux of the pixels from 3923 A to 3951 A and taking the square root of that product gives 31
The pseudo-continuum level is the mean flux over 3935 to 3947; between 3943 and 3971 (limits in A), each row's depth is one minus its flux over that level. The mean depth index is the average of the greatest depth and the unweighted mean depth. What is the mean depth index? 0.19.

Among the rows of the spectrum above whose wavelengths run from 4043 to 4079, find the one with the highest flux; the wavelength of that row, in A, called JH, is 4053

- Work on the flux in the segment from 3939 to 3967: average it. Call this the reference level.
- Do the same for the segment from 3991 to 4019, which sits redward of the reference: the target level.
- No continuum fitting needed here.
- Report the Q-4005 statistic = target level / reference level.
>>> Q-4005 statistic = 1.46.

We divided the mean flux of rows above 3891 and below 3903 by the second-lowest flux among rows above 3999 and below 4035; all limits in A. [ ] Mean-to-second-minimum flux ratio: 0.8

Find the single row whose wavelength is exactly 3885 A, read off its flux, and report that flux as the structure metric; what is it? 66.87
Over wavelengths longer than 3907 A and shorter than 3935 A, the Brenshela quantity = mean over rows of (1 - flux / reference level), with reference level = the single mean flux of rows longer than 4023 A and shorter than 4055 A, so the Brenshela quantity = 0.34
